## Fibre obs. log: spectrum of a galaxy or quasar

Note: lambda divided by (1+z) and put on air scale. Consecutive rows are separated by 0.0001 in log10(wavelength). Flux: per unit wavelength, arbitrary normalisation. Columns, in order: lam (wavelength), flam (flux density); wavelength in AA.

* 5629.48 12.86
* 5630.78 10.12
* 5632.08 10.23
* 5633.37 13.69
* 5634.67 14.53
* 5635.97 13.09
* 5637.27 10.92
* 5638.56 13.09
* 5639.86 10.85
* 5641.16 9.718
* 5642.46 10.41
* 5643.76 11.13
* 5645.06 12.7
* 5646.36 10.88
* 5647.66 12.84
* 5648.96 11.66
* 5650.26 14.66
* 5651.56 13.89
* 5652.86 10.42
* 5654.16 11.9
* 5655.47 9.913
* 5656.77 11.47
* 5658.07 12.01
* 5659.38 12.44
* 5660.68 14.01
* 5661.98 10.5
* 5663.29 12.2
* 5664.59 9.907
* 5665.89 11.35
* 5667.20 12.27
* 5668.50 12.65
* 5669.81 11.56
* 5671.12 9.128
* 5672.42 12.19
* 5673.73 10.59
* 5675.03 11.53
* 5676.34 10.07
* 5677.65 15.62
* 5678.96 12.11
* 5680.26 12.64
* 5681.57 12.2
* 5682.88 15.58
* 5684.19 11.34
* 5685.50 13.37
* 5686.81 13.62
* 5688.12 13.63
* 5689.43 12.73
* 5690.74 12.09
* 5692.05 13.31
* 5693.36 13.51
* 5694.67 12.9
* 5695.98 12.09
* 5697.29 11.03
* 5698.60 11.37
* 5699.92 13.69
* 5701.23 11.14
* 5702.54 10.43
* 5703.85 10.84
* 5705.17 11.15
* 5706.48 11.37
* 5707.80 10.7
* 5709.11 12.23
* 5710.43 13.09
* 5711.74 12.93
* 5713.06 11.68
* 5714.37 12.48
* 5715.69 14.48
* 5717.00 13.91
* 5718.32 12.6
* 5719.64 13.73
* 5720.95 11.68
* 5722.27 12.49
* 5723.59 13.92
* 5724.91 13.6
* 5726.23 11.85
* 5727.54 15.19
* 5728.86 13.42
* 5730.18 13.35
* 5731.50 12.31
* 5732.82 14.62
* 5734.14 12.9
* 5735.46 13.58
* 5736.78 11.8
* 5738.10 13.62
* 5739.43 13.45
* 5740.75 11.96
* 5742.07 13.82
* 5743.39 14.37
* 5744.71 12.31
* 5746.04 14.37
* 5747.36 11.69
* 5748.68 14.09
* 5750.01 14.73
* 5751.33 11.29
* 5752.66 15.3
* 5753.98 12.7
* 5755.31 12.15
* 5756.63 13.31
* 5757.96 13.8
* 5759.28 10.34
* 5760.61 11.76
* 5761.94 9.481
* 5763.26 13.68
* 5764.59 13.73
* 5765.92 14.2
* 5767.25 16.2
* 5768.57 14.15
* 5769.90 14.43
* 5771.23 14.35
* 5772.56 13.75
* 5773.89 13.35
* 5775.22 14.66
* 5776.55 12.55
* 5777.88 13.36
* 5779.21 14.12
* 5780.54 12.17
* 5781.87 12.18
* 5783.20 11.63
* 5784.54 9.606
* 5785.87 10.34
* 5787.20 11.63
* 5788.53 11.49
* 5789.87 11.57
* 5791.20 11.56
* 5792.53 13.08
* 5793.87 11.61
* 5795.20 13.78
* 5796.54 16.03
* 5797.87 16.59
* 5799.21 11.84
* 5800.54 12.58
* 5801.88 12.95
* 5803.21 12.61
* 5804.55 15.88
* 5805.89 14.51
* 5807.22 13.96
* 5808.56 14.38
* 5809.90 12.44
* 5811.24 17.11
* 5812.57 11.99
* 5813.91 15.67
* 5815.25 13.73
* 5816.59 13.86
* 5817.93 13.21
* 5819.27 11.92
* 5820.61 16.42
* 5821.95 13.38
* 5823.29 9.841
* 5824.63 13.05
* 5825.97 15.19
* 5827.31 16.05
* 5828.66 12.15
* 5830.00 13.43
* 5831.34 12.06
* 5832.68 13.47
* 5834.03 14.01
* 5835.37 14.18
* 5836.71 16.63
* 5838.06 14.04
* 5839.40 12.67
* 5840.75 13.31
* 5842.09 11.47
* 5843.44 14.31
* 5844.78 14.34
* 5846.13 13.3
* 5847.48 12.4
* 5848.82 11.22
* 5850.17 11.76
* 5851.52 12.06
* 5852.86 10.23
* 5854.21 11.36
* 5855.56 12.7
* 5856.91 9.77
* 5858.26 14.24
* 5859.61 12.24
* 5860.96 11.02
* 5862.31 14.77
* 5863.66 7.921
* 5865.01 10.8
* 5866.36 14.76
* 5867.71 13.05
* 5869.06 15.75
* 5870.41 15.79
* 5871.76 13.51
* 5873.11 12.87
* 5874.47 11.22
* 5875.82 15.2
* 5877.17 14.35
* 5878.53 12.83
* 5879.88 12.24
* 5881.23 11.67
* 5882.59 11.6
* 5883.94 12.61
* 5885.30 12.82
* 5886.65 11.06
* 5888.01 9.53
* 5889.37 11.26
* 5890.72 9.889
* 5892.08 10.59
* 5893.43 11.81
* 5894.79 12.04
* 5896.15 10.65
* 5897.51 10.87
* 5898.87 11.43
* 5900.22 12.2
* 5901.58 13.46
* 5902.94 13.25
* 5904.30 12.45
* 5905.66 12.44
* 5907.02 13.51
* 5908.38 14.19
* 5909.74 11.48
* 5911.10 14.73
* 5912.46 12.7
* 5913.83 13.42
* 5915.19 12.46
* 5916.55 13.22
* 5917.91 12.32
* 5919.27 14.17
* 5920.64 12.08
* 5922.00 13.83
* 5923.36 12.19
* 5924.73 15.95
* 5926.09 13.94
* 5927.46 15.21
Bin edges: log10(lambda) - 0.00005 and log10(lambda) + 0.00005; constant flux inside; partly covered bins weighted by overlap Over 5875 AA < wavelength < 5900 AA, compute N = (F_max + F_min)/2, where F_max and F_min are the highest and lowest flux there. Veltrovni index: 12.4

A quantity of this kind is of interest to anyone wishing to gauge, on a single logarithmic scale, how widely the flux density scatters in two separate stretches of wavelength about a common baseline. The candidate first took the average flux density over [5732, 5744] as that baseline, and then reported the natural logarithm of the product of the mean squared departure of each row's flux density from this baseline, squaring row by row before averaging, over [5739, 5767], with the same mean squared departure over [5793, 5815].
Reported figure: 2.1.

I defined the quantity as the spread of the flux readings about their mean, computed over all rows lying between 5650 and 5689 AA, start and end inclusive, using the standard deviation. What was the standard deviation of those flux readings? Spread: 1.6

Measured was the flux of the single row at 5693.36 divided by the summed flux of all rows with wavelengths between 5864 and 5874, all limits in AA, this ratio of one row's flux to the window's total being 0.140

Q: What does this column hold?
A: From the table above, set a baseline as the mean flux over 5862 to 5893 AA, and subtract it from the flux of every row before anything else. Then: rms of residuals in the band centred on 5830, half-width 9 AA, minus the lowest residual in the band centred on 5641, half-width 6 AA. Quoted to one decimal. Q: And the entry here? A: 4.8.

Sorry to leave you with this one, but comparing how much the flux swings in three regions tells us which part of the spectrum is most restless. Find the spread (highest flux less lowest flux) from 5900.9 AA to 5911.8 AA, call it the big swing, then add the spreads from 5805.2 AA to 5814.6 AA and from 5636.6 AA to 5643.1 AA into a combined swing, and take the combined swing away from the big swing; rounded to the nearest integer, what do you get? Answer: -5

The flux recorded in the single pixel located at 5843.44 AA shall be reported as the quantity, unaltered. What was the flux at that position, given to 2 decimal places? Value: 14.31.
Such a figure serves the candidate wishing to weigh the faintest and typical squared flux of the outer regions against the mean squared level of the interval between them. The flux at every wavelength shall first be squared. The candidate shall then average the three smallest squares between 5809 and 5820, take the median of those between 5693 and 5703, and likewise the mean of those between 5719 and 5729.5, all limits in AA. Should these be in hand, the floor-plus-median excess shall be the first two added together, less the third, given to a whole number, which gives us 108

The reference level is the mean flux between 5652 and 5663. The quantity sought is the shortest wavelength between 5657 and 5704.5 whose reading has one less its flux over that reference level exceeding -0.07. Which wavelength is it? 5658.07 AA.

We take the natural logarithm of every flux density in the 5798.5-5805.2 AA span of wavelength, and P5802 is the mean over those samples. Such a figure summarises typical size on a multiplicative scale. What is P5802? 2.57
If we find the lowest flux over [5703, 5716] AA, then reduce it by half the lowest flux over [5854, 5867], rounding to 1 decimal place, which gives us 6.7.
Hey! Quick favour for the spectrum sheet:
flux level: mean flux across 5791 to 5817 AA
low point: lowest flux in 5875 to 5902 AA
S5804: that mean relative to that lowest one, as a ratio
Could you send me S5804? 1.45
